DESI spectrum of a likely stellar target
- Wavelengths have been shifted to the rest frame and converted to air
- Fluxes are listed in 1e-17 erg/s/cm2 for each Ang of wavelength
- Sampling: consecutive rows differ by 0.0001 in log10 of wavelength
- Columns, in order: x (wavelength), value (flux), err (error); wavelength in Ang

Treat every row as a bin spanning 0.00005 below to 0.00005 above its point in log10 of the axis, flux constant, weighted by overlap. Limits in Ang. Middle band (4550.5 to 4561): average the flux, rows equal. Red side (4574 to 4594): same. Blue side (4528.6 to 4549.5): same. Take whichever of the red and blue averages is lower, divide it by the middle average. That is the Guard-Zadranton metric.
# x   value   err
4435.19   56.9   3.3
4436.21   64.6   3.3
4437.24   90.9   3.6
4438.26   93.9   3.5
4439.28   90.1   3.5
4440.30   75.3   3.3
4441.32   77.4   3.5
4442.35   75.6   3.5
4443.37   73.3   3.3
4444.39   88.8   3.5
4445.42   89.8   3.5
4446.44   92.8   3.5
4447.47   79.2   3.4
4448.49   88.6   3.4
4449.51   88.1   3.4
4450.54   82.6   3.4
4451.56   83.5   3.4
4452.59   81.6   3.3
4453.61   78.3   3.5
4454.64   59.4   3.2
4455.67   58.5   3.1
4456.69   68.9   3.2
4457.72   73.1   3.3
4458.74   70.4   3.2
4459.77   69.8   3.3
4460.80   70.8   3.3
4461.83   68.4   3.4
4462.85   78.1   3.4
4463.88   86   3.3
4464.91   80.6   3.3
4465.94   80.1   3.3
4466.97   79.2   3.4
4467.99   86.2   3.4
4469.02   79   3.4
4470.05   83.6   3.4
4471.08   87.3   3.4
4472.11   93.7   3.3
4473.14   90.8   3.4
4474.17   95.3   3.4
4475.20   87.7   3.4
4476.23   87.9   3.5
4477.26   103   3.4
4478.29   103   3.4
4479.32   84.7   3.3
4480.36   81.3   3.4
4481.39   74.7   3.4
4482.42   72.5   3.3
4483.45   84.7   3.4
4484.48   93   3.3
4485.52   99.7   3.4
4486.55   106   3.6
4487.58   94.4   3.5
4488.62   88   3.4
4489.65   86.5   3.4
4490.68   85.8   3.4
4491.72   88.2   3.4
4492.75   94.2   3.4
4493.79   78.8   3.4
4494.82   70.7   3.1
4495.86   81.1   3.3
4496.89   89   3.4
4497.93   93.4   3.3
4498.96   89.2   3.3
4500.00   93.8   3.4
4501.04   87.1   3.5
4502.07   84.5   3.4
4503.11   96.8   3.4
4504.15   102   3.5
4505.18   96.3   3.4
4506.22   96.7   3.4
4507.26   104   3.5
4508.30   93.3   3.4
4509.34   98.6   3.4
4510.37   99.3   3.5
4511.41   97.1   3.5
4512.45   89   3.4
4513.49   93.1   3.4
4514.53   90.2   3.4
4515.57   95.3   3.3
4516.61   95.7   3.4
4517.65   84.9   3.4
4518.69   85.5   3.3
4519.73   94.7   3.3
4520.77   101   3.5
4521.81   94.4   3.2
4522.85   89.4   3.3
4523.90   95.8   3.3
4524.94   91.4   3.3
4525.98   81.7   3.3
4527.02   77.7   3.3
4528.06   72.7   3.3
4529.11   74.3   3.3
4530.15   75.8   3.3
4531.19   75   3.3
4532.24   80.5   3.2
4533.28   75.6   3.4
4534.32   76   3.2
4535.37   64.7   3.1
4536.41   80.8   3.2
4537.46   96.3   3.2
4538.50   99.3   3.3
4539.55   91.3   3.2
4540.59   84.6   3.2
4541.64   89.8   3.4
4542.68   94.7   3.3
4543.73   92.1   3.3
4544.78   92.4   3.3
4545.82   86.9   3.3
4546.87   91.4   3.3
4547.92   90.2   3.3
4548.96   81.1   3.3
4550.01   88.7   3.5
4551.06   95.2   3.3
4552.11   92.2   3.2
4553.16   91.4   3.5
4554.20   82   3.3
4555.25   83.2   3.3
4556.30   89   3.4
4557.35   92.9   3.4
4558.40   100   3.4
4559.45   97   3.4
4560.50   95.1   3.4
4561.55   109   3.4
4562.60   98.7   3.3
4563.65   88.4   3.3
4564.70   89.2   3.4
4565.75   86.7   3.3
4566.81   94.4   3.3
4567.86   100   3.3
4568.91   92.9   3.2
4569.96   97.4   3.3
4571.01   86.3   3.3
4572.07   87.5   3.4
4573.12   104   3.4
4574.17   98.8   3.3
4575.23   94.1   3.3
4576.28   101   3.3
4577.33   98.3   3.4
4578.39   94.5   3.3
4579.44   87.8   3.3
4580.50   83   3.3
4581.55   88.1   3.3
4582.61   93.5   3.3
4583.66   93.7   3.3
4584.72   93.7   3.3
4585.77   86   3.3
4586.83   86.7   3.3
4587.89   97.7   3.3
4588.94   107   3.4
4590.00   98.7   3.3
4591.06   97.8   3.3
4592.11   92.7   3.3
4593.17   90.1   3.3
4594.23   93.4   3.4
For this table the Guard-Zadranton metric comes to 0.92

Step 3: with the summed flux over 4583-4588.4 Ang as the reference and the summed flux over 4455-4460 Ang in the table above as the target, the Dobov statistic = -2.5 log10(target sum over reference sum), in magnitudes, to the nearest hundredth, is 0.32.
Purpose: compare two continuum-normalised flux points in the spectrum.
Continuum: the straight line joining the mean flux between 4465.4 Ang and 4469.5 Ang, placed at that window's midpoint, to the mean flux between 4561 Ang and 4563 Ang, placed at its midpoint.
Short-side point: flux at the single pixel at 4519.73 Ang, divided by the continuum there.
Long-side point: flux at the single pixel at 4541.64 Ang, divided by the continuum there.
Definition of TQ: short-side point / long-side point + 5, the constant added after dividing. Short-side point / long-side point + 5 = 6.11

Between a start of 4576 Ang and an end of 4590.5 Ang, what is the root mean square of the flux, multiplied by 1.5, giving 141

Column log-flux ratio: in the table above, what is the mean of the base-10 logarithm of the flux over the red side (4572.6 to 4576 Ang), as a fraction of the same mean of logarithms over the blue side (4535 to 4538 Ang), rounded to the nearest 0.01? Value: 1.05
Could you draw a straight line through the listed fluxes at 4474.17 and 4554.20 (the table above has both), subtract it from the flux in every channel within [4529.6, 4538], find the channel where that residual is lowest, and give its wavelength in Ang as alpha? 4535.37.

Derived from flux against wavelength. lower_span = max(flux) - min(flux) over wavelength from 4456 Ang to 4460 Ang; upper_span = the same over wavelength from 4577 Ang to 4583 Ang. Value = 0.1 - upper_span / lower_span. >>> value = -3.5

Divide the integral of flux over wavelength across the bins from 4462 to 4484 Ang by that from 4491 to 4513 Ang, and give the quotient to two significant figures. 0.93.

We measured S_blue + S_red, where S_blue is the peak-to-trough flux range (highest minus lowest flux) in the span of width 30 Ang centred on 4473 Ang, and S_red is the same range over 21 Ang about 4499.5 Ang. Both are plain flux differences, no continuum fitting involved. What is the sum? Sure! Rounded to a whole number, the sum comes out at 71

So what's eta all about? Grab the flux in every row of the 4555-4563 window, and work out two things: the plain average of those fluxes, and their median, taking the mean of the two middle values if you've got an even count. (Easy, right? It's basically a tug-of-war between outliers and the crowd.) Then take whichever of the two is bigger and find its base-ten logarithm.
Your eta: 1.98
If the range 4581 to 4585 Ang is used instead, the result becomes 1.97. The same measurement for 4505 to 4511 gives 1.99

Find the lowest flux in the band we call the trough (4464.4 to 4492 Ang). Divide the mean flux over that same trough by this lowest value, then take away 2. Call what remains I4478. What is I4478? -0.79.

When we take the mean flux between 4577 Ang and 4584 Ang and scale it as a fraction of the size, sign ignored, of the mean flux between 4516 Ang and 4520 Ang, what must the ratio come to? 1.01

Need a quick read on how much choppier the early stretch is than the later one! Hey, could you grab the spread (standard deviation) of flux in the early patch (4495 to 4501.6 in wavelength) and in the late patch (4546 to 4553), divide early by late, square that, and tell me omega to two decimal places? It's 0.95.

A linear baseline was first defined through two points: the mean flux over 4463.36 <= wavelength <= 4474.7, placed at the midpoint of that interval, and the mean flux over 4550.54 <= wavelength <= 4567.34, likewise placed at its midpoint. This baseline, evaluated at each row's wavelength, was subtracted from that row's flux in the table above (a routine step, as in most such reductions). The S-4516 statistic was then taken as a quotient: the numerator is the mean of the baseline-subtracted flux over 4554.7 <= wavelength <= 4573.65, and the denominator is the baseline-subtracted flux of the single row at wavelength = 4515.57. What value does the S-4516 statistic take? 0.13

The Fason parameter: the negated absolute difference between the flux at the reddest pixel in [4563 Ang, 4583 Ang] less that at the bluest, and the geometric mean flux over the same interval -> -88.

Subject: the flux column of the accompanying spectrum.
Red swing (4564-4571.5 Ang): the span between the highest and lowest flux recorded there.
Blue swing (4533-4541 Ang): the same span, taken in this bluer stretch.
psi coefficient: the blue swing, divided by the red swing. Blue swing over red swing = 2.5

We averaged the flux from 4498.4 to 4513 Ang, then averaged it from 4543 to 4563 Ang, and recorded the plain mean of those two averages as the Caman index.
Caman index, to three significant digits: 93.4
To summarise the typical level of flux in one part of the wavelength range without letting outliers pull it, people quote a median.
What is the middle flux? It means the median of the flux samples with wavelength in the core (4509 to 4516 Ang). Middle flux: 95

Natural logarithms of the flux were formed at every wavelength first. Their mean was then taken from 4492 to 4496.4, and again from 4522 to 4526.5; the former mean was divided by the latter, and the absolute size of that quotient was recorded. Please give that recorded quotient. 0.98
